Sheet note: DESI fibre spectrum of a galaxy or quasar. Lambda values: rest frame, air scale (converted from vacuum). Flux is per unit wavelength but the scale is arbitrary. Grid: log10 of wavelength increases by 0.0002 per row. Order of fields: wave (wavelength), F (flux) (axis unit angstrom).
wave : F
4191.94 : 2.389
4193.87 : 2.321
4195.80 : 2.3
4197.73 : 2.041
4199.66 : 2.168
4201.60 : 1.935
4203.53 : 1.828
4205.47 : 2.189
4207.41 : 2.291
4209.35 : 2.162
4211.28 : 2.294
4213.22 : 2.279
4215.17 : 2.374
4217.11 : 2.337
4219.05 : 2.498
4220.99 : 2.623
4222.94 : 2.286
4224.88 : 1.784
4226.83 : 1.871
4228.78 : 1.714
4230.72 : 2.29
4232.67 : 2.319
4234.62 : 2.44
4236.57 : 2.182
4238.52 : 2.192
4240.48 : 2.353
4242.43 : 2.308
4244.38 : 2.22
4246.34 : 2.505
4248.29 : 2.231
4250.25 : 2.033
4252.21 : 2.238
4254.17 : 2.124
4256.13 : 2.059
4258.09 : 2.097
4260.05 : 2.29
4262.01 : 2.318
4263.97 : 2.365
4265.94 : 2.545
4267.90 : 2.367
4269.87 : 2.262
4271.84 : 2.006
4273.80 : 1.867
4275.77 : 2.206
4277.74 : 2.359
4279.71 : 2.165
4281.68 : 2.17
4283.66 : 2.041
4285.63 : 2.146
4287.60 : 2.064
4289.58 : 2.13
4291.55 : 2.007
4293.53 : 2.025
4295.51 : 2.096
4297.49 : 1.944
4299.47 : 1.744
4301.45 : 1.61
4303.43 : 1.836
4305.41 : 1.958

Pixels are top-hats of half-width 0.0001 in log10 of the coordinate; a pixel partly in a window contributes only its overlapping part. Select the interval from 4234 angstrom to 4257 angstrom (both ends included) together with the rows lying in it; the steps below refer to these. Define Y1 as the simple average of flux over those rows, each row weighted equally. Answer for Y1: 2.24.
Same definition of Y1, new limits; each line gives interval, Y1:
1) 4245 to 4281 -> 2.22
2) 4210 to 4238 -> 2.24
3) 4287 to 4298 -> 2.04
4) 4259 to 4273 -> 2.31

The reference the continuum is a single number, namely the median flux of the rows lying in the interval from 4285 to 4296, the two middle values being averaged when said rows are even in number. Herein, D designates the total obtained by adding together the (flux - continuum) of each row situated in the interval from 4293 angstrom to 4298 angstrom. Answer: -0.2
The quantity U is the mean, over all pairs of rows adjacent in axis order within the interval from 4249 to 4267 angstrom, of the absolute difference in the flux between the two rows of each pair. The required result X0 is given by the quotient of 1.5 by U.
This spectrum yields 14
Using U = 0.11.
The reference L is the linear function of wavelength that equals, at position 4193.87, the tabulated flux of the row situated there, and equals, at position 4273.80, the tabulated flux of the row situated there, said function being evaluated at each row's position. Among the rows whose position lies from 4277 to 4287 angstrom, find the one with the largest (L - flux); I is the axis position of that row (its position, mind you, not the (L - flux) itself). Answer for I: 4283.66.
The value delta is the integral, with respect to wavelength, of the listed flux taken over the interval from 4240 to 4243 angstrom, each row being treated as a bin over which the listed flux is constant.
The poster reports 7.00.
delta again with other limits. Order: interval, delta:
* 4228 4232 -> 8.17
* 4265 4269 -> 9.80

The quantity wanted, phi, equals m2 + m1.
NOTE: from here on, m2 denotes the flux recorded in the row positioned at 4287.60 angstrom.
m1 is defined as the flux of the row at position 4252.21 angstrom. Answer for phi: 4.3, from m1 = 2.238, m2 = 2.064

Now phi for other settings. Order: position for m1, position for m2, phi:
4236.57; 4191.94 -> 4.6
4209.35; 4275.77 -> 4.4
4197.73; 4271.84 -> 4.0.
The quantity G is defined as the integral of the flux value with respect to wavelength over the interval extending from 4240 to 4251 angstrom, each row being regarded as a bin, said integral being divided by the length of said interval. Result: 2.3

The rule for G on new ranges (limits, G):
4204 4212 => 2.2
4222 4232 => 2.0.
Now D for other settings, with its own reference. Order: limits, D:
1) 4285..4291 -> 0.1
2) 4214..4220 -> 1.0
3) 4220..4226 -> 0.5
